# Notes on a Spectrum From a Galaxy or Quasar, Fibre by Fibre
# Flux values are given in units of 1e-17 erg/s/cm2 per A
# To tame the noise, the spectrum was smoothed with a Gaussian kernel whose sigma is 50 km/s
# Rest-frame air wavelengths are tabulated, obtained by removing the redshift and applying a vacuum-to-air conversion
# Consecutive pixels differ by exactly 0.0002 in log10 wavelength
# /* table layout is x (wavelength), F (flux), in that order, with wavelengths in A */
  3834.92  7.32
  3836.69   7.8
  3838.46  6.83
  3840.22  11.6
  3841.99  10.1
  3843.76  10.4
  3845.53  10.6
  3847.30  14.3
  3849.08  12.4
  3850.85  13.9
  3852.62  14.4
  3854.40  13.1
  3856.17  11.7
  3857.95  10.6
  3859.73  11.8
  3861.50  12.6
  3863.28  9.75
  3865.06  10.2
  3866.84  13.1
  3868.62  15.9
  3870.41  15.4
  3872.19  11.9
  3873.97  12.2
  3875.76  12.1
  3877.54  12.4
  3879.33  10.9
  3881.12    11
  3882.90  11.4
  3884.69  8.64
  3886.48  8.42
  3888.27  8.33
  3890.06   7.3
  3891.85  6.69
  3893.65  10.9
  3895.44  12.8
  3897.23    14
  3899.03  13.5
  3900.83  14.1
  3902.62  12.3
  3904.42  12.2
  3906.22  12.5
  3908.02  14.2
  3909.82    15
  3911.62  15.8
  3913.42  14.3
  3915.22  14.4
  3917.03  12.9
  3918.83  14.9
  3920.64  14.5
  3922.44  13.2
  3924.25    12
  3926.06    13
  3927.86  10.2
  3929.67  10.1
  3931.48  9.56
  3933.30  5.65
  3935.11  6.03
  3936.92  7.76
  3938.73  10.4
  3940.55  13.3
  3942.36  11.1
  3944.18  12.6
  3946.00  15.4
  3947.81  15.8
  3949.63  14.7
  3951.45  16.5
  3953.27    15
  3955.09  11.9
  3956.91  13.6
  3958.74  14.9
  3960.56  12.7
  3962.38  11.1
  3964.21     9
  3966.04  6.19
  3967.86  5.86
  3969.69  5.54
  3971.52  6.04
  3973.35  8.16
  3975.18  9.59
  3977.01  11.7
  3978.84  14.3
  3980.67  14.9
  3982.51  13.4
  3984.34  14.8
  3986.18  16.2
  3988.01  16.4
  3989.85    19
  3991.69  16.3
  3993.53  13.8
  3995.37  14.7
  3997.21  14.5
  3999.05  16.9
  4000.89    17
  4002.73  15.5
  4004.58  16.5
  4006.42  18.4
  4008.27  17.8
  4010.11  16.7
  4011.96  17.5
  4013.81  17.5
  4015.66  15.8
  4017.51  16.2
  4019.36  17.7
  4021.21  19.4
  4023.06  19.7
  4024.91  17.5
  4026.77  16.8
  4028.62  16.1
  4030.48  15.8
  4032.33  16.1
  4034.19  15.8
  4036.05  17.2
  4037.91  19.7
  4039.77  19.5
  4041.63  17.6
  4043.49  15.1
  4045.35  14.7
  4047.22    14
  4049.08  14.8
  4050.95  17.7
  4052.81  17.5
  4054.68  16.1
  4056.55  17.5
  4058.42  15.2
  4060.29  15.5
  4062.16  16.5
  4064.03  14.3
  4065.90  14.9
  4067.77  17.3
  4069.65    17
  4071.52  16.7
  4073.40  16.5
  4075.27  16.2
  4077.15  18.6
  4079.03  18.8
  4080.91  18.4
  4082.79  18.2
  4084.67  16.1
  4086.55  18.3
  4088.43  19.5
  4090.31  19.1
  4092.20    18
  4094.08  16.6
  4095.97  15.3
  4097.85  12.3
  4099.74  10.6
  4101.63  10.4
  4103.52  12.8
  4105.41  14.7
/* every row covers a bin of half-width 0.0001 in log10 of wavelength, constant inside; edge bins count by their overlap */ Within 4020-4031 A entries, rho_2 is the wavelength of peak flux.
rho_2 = 4023.06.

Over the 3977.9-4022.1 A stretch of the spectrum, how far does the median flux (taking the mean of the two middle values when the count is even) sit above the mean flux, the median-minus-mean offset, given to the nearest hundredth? 0.05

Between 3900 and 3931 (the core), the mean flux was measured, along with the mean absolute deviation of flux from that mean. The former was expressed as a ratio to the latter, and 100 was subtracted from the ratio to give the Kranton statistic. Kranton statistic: -89.8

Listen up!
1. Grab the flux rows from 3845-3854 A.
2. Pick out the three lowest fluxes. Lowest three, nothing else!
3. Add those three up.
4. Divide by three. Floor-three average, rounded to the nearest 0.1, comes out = 12.3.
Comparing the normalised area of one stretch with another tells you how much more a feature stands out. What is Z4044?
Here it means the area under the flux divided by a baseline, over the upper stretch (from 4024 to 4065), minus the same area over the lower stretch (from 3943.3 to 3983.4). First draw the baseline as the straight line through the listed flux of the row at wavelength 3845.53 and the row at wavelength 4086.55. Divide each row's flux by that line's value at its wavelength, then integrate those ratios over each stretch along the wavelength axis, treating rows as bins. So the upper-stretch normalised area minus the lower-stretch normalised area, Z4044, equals 7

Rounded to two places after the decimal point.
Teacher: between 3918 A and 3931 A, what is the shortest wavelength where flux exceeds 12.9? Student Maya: 3918.83 A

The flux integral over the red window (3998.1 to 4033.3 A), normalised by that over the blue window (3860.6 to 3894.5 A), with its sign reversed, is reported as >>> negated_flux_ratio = -1.61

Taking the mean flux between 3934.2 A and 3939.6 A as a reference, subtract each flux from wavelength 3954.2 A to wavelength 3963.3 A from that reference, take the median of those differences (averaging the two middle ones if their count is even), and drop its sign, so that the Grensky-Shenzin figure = 4.6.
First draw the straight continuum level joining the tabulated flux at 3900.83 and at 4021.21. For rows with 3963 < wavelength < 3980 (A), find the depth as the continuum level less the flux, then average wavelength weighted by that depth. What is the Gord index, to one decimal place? 3970.5 A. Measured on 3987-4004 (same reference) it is 3996.5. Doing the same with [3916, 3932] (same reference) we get 3927.1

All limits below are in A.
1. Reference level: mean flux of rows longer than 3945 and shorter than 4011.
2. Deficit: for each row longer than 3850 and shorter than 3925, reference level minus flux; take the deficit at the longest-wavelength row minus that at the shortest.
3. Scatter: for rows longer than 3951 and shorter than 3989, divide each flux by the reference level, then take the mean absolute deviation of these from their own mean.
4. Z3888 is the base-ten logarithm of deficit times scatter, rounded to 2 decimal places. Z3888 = -0.36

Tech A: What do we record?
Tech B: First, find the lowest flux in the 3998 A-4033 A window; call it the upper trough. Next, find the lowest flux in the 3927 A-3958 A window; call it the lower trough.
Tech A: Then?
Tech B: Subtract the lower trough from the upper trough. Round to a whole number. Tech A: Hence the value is 10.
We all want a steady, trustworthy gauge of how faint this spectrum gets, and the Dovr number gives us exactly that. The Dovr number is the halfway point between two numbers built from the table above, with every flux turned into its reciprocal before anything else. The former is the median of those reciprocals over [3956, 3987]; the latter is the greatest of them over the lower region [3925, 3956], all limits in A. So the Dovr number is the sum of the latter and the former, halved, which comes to 0.13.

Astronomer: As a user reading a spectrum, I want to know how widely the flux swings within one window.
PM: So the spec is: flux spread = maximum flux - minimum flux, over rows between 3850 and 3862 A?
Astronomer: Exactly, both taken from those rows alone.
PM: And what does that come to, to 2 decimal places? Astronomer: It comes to 3.80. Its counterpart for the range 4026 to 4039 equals 3.90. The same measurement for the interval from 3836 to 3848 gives 7.47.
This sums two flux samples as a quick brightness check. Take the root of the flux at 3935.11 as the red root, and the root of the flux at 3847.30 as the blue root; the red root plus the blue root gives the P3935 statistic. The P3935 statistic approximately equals 6.2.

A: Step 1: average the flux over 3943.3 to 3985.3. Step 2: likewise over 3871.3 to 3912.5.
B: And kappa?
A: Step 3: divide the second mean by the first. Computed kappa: 0.98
